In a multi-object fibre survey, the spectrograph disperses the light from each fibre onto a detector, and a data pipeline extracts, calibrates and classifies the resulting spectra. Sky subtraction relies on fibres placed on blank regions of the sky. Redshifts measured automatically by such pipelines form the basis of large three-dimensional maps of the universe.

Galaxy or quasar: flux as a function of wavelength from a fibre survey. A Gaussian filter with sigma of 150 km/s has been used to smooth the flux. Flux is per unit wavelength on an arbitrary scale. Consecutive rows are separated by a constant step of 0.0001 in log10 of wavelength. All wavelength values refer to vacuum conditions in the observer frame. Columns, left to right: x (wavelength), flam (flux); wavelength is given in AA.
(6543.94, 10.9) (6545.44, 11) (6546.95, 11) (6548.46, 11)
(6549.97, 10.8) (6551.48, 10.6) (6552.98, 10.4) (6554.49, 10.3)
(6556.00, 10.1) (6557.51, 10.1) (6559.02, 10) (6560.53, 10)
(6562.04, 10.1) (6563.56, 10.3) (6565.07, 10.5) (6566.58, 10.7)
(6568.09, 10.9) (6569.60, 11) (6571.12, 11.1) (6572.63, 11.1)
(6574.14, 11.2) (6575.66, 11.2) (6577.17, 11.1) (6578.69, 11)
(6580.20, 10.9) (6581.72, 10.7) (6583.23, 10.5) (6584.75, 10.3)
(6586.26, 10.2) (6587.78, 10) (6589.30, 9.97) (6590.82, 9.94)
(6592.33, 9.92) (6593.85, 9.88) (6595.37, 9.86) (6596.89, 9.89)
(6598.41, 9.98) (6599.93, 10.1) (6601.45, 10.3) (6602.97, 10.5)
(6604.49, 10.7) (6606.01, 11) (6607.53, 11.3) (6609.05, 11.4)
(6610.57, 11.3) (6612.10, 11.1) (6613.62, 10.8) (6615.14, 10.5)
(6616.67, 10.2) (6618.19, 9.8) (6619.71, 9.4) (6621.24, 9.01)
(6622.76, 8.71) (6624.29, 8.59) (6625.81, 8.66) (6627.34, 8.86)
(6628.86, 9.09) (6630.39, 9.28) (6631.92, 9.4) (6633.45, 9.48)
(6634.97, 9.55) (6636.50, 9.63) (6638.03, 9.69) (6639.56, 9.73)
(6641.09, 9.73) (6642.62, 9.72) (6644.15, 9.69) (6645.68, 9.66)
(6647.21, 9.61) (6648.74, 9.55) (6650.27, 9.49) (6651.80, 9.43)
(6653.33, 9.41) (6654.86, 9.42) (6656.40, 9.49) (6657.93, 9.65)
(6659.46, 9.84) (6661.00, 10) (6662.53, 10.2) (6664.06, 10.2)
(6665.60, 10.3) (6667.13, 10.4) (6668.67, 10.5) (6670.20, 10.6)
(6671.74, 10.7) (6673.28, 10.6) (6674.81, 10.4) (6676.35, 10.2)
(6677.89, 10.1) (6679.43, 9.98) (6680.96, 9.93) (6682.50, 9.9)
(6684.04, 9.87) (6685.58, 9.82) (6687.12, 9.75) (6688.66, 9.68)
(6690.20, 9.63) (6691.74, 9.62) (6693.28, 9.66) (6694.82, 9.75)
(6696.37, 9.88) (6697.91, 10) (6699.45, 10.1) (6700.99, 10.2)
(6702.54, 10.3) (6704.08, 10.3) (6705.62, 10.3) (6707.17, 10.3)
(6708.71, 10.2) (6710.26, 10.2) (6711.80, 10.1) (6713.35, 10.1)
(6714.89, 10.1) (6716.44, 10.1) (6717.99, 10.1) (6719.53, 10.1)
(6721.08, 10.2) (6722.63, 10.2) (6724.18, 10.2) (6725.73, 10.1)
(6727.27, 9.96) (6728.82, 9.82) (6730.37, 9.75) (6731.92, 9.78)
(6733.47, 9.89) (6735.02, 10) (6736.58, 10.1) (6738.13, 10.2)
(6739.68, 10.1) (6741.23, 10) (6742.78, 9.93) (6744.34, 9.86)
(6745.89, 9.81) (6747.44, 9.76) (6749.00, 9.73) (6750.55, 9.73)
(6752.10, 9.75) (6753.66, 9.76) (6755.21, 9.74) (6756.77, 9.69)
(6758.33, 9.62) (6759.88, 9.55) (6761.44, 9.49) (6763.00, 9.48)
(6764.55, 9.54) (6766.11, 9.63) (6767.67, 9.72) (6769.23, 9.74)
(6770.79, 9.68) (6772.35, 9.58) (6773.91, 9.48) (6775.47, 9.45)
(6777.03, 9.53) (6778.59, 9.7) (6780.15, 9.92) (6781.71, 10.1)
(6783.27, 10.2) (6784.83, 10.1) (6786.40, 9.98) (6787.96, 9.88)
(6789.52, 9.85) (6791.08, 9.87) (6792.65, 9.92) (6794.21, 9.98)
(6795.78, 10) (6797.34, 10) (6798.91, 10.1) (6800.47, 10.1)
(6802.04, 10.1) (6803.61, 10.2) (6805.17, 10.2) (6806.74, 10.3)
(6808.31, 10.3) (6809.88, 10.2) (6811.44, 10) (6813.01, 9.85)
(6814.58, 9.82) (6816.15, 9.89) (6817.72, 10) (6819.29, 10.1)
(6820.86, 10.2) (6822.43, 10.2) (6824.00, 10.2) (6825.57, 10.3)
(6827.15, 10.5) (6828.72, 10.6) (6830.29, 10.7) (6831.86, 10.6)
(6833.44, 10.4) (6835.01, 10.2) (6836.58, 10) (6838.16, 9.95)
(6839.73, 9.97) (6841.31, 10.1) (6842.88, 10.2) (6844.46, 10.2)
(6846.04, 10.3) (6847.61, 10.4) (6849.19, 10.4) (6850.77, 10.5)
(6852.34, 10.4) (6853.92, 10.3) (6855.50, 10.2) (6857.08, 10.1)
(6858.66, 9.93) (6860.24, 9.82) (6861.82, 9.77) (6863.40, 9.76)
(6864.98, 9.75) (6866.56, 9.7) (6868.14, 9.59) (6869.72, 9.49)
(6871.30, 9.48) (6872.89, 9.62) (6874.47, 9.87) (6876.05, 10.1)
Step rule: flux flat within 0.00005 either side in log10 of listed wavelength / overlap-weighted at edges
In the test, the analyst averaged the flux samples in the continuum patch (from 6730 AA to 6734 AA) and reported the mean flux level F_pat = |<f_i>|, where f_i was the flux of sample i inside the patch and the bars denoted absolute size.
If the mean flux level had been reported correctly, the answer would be 9.8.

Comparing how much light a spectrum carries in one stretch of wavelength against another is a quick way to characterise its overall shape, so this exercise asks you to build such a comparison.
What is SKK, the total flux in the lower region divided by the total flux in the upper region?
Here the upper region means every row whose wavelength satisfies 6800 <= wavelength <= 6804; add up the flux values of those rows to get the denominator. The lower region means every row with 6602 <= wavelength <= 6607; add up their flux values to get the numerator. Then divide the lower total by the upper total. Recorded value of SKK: 1.06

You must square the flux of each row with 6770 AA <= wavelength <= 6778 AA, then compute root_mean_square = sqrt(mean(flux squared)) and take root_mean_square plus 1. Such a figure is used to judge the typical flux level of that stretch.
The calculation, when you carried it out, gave 10.5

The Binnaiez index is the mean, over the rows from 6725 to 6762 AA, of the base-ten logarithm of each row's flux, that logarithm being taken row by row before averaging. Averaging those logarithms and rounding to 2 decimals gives 0.99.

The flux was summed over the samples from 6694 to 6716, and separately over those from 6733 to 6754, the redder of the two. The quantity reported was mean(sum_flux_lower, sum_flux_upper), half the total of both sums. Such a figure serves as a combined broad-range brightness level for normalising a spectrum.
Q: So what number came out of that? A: 140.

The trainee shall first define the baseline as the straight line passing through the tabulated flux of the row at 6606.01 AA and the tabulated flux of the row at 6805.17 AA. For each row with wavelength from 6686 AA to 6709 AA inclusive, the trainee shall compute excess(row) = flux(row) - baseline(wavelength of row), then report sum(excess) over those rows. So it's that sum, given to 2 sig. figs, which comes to -9.8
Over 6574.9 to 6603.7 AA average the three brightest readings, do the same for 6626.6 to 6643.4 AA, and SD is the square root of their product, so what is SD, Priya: 10.4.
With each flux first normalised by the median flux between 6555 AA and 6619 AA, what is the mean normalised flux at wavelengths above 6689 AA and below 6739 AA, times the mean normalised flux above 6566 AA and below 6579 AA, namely 1.00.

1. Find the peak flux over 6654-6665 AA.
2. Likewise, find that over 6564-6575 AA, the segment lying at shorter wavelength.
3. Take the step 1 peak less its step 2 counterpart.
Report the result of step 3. -1.00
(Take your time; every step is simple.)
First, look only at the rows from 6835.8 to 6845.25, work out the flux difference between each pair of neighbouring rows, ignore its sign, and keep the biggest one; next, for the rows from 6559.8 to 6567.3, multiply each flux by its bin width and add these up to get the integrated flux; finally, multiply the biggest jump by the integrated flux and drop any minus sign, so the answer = 10.1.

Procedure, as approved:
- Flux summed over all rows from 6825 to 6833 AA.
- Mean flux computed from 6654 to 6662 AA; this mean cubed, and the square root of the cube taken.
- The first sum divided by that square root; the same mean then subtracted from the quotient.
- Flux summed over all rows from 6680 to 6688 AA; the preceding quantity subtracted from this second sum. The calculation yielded 57.2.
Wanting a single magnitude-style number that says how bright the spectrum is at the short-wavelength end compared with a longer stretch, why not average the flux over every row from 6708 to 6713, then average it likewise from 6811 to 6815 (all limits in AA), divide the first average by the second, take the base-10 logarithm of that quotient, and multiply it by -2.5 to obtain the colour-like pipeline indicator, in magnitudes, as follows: -0.03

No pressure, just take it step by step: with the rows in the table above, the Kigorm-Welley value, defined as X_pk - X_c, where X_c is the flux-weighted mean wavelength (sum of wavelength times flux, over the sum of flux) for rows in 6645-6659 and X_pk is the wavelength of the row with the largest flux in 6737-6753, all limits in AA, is 86.3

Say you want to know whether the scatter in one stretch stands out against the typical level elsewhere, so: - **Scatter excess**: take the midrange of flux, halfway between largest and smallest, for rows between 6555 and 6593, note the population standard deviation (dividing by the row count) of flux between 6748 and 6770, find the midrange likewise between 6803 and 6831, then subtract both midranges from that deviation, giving -20.7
